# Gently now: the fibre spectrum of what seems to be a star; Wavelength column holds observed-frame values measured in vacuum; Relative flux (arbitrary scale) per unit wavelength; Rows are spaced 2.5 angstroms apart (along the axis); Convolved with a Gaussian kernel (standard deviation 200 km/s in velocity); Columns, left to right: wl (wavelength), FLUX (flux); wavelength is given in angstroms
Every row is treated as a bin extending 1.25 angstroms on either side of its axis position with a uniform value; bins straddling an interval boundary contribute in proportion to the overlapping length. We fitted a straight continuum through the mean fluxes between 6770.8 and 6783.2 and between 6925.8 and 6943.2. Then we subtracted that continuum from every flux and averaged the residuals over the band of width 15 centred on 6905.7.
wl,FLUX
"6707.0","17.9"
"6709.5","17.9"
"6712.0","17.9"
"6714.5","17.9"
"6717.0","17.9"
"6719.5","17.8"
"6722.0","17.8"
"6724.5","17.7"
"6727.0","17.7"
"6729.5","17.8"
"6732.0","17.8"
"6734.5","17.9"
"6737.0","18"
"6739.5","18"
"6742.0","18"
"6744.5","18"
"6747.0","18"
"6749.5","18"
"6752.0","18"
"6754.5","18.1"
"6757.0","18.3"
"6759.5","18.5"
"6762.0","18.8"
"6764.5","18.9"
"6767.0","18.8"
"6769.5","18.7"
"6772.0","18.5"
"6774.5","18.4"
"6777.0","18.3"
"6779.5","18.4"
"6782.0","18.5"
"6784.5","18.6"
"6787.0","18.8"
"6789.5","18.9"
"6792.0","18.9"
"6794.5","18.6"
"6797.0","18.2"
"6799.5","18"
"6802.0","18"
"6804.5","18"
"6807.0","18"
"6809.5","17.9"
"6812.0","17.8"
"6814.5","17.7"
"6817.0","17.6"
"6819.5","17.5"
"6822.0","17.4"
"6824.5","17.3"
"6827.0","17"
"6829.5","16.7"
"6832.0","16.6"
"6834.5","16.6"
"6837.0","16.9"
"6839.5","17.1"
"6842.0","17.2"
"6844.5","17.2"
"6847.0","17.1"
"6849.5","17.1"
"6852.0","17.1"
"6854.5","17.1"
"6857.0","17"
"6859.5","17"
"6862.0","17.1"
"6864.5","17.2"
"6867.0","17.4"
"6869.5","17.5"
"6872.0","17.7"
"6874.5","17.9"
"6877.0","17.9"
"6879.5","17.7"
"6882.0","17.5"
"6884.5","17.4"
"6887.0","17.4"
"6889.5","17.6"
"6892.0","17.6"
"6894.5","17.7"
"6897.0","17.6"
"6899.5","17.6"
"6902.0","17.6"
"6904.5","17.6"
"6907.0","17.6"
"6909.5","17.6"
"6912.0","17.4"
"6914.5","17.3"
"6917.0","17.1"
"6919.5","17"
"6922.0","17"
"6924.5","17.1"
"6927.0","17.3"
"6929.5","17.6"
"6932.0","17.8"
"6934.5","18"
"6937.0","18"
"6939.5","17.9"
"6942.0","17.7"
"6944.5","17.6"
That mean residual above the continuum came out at -0.31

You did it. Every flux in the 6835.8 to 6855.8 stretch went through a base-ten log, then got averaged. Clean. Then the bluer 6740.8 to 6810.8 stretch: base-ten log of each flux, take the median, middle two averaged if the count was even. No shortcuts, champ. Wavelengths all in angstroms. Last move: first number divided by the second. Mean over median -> 0.976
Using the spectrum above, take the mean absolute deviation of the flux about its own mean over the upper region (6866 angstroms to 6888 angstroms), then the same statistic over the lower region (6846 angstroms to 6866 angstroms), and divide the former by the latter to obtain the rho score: 4.1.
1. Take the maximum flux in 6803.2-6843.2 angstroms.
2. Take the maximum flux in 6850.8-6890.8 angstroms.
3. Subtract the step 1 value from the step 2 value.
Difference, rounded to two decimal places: -0.10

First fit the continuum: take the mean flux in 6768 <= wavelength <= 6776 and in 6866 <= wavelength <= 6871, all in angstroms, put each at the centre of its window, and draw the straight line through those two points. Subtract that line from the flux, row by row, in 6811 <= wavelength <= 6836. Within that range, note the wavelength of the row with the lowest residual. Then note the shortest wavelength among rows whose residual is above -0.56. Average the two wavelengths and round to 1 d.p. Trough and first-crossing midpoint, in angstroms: 6822.0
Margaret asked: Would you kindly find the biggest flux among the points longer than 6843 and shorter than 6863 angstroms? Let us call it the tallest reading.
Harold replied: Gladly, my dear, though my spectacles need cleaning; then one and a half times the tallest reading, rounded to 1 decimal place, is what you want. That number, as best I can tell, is 25.8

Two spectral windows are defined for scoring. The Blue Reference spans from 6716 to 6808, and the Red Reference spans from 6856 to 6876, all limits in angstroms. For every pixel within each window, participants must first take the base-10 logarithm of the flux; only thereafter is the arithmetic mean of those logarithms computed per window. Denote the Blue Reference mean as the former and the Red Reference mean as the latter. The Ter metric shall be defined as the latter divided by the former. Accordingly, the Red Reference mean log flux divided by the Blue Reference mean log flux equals 0.98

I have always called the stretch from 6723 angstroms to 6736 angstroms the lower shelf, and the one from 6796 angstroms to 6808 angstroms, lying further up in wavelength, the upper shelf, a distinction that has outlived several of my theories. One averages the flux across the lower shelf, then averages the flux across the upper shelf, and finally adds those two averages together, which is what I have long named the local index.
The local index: 35.8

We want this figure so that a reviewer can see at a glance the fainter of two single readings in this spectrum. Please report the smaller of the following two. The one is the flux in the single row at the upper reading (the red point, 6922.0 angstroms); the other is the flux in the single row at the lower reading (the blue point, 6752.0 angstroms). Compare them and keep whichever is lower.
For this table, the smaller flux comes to 17.0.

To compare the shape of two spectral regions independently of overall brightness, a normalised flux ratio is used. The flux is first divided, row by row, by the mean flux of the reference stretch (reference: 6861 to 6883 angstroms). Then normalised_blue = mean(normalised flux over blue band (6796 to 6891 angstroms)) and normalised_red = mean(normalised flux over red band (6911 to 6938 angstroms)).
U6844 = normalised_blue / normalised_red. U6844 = 1.00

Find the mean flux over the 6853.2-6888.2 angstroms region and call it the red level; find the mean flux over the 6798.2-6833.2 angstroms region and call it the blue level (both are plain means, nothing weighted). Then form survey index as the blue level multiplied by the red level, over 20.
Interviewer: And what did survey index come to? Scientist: 15.3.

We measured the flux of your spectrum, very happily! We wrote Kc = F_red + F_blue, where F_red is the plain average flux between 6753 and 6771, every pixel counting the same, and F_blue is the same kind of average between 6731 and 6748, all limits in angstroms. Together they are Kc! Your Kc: 36.5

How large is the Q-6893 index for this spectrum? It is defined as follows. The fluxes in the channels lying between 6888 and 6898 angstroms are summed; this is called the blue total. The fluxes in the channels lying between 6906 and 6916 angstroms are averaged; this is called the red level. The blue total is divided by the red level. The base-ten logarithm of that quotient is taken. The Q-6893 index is 0.606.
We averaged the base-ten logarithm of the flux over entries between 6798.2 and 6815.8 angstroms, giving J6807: 1.25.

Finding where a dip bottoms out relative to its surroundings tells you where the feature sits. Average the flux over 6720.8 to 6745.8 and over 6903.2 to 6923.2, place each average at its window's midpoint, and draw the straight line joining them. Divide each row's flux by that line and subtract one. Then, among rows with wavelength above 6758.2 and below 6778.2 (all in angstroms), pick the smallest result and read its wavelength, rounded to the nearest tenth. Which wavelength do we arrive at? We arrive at 6777.0 angstroms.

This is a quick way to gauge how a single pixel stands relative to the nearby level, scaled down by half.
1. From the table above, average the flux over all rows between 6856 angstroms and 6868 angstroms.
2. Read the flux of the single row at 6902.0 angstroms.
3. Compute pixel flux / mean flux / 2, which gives 0.513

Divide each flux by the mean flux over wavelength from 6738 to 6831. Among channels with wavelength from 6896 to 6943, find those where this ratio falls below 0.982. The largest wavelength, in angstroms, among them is 6942.0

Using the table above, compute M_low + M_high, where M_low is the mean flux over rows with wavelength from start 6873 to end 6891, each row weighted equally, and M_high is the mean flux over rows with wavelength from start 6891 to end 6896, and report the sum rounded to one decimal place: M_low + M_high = 35.3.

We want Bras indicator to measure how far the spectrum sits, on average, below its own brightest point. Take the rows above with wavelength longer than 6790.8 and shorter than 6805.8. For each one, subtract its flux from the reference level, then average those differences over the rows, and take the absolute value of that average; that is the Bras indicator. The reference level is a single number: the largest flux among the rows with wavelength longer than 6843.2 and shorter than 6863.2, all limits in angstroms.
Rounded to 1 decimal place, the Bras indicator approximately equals 1.1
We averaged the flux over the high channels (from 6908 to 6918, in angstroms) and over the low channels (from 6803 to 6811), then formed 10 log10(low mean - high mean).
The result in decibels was -2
